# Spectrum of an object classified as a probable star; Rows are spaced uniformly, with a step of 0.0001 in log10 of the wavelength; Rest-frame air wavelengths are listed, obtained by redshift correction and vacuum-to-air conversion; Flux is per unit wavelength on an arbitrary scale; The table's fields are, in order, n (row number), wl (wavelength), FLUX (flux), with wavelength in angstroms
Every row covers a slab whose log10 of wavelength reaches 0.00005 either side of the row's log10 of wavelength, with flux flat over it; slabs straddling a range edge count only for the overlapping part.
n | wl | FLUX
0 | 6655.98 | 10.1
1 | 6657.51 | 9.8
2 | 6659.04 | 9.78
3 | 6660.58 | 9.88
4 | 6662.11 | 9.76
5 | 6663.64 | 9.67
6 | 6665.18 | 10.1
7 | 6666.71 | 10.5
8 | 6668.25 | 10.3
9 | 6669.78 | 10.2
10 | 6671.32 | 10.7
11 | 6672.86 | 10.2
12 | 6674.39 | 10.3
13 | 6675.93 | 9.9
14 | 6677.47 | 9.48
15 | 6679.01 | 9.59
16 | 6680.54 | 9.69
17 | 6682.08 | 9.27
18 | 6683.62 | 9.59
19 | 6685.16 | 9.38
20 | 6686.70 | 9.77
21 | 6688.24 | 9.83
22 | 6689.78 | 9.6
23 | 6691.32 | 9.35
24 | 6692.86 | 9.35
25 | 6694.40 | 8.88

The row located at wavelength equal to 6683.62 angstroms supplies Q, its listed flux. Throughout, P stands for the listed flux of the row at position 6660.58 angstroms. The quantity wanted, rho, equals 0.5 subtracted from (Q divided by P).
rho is 0.471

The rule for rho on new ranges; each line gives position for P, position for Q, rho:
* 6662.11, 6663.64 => 0.491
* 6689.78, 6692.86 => 0.474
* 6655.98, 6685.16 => 0.429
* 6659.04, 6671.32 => 0.594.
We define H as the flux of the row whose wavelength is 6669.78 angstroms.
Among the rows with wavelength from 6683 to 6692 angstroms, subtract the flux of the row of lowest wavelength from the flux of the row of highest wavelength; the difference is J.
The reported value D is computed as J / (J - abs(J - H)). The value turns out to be 0.022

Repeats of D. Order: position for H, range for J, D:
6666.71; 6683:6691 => -0.001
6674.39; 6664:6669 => -0.020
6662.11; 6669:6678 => 0.064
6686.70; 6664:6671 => -0.010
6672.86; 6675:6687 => 0.012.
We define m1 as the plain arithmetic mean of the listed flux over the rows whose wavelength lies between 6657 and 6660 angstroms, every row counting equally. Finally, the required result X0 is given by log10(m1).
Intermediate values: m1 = 9.8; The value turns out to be 0.99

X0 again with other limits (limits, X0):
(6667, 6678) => 1.01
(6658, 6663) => 0.99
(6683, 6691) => 0.98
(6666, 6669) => 1.02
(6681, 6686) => 0.97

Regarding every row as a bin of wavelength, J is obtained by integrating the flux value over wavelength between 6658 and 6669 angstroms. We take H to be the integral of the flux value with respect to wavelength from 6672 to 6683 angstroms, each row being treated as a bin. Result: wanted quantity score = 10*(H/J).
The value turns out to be 9.8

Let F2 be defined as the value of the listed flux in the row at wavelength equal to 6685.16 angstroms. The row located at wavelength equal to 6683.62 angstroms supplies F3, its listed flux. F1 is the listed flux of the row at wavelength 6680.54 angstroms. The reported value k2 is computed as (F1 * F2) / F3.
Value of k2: 9.5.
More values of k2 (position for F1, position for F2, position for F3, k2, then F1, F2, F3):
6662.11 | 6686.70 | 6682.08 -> 10.3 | 9.76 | 9.77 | 9.27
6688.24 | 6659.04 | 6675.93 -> 9.7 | 9.83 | 9.78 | 9.9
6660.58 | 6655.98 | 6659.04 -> 10.2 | 9.88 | 10.1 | 9.78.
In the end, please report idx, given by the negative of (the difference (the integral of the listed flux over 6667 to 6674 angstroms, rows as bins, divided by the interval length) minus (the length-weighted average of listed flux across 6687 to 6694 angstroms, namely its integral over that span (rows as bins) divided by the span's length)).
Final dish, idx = -0.8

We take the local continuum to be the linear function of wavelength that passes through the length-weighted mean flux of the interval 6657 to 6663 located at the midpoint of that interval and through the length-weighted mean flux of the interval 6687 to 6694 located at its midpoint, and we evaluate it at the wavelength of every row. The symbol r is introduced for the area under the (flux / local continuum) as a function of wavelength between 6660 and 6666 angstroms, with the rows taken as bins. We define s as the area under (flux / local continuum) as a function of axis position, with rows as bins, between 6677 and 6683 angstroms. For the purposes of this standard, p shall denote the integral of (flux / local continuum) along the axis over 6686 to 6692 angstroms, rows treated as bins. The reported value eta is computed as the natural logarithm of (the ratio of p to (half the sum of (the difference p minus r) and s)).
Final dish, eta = 0.71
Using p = 6.07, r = 6.05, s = 5.9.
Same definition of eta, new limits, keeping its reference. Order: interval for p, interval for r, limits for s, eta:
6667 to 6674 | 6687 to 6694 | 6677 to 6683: 0.85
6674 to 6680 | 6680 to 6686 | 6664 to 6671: 0.48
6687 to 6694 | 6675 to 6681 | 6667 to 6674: 0.51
